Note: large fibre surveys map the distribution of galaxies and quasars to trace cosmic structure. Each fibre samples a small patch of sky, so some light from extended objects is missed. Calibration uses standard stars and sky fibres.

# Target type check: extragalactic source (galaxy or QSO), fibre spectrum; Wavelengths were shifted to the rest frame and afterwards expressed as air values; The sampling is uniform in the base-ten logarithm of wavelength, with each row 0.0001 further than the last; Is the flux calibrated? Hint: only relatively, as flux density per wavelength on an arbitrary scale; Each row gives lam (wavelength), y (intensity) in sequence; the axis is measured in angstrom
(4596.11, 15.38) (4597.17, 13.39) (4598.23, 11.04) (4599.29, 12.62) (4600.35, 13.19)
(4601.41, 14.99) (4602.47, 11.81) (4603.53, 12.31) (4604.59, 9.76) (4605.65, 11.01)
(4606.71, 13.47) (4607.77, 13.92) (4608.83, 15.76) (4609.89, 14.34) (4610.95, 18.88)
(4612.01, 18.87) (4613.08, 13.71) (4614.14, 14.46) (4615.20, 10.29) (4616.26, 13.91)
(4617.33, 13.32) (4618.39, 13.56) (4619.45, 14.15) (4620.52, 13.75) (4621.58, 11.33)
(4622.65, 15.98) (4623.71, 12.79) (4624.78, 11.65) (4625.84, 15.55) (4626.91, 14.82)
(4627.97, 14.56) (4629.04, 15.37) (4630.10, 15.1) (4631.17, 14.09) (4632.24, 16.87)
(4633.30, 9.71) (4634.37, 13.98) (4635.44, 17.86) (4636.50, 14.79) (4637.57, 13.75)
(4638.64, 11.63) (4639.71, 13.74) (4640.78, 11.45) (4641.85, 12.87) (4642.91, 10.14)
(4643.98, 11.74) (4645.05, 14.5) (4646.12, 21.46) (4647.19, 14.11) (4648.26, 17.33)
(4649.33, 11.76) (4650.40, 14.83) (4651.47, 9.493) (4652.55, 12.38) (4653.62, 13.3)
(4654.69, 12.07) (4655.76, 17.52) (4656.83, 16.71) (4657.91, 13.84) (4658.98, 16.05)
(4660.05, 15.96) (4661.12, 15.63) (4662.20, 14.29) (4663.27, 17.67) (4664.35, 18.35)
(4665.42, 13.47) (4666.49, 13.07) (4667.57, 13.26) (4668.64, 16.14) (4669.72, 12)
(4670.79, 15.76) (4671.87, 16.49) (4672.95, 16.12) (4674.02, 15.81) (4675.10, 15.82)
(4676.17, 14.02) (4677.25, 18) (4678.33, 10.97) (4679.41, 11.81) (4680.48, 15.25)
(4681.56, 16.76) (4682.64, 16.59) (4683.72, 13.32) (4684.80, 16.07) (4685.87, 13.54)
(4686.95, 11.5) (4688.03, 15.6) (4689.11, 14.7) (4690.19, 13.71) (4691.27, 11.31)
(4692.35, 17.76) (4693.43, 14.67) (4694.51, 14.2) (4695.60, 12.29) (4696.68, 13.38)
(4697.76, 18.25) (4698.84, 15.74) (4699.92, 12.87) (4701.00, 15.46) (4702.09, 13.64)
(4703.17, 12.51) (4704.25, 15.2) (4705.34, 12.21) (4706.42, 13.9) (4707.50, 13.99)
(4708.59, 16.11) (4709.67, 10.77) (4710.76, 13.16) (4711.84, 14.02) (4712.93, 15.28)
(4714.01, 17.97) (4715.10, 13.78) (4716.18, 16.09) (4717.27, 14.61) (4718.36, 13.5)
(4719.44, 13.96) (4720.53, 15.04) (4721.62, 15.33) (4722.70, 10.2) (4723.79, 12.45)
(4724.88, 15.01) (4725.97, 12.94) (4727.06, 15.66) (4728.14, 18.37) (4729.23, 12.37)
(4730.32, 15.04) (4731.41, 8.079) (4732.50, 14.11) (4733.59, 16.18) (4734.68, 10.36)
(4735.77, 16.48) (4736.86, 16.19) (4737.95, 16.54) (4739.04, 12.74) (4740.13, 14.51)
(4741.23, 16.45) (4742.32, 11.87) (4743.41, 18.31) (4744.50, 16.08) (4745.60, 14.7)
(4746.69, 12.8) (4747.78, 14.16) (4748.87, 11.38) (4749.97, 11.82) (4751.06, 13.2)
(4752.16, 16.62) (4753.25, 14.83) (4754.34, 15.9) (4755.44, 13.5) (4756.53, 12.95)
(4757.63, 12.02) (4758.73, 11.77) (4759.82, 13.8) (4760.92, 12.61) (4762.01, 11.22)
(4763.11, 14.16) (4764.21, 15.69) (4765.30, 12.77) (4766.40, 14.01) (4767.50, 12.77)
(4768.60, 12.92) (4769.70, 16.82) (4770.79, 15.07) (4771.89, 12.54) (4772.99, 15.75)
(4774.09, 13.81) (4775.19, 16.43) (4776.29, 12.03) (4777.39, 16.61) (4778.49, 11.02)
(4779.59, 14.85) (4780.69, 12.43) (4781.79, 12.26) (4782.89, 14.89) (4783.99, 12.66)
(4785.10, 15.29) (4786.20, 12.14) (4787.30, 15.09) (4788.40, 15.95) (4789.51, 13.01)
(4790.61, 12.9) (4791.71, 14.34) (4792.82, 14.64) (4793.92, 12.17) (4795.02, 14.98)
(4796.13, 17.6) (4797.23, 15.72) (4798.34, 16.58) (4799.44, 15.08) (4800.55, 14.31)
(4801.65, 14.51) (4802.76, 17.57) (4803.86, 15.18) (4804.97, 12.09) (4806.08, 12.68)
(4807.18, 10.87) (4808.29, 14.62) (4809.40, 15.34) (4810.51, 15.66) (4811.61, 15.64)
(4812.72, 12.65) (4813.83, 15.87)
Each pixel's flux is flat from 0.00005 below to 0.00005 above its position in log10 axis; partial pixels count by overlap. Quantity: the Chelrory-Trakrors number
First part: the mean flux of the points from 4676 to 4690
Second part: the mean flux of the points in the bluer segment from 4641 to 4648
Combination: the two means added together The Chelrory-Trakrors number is 28.6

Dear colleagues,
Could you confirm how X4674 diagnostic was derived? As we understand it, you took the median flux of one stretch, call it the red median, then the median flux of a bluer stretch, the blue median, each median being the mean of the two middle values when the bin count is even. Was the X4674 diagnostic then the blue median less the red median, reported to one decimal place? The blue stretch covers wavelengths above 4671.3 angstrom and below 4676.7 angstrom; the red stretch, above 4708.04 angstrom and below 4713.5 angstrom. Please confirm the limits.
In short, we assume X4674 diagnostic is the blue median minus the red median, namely 1.8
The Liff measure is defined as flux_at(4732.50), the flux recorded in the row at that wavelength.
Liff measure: 14.11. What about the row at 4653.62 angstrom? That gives 13.3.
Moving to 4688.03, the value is 15.6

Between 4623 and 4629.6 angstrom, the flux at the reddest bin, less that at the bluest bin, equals 2.6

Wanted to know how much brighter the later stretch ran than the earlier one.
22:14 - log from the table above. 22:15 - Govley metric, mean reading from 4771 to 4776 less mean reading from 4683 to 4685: -0.1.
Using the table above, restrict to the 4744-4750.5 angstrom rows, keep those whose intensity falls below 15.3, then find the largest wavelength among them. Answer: 4749.97 angstrom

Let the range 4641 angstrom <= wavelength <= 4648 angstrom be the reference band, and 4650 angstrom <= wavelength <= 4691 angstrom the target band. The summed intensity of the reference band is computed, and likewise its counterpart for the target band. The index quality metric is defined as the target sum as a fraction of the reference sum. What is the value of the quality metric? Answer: 6.6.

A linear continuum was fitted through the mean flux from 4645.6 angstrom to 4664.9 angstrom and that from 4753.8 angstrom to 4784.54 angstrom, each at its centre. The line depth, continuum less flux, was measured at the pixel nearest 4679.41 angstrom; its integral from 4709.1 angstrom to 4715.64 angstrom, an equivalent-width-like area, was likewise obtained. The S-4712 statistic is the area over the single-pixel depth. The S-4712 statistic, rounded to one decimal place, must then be 0.5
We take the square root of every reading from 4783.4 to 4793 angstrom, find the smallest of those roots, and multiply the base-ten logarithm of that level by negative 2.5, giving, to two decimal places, -1.36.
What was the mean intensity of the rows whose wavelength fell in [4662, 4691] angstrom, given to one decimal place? 14.8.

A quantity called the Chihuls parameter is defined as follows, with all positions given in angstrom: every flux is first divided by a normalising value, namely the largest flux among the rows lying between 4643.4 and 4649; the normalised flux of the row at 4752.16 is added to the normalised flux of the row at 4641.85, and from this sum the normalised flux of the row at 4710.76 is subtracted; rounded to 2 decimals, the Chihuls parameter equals 0.76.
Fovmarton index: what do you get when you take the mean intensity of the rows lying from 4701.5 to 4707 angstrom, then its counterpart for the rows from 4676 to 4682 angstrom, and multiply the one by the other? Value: 195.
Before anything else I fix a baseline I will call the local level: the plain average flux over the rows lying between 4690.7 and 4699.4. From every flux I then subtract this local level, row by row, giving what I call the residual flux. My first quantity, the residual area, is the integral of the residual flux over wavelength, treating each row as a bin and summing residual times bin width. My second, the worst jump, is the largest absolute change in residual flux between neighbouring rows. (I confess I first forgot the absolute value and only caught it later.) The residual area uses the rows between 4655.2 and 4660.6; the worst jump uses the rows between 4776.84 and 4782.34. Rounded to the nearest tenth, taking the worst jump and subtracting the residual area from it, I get -1.5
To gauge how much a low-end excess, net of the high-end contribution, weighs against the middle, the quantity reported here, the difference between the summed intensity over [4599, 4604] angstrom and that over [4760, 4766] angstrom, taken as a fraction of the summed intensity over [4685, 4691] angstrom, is -0.022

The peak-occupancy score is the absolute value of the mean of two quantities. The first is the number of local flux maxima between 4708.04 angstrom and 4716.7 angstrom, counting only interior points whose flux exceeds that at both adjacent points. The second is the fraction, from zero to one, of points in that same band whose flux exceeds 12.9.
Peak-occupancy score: 0.94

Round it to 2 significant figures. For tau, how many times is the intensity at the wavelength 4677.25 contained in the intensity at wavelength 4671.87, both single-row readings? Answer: 0.92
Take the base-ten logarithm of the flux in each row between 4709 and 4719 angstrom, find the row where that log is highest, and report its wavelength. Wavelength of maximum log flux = 4714.01 angstrom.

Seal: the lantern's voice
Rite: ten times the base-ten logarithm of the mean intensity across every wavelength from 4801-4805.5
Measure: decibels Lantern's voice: 11.7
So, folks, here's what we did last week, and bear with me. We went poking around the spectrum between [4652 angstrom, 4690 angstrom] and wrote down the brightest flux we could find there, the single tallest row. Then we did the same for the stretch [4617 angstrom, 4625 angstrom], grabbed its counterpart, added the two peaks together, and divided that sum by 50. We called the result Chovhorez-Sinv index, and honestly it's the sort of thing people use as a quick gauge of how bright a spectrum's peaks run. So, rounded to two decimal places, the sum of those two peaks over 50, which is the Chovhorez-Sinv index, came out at 0.69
